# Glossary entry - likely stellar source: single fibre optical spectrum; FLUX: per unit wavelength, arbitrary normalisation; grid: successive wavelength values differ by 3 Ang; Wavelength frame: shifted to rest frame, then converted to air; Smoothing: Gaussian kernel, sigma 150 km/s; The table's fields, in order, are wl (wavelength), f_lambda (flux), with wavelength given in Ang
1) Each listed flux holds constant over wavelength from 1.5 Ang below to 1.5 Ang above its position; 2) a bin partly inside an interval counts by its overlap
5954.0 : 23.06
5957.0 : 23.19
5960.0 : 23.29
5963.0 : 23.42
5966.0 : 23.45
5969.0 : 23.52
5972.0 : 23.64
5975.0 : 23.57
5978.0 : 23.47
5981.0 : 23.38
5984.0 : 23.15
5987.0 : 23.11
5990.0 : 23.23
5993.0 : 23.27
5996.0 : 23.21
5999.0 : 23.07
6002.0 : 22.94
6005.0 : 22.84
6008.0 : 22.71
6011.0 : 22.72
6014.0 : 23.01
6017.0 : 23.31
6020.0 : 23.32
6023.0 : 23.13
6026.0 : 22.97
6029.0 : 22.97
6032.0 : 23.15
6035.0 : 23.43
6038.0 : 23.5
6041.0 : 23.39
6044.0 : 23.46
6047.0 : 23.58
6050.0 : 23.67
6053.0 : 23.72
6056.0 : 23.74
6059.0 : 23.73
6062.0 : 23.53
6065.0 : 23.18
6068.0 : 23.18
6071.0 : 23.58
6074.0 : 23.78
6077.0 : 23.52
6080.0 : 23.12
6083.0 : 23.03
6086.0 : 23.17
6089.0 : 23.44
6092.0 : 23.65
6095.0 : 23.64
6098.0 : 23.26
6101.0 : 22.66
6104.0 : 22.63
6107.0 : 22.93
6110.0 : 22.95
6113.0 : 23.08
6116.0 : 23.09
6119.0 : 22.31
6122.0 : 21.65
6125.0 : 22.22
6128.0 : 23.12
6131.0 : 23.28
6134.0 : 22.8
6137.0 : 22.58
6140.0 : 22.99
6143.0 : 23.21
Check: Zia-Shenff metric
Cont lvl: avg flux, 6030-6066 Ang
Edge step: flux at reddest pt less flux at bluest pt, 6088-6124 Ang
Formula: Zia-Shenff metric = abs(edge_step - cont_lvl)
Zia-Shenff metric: 25.3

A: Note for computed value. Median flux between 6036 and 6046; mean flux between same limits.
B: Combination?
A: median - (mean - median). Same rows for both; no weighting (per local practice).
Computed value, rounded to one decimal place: 23.5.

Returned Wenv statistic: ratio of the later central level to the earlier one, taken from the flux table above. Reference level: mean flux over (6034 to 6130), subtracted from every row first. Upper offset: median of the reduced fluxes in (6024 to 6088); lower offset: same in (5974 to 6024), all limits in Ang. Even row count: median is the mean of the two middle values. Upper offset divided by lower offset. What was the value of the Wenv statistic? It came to -4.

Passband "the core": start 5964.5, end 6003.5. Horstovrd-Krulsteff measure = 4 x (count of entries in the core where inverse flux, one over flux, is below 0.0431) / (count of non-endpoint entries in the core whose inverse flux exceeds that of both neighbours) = 36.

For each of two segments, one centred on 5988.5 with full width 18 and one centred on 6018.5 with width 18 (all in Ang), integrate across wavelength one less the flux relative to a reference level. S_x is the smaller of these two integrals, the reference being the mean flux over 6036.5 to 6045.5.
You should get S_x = 0.17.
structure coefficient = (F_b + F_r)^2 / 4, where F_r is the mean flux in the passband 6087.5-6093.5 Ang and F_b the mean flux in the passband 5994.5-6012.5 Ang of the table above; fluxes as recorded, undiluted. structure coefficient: 540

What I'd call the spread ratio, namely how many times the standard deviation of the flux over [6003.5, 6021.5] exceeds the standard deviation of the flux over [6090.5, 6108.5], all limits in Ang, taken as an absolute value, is 0.60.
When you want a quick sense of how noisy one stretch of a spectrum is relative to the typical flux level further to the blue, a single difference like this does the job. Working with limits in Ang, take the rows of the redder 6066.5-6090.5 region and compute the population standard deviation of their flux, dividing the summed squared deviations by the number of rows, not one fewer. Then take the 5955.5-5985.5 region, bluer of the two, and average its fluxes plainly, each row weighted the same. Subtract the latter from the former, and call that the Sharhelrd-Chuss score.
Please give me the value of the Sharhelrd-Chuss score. -23.2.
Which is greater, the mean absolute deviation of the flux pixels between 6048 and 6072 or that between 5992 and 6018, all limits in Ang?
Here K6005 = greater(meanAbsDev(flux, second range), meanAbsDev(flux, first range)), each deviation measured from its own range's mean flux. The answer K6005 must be 0.18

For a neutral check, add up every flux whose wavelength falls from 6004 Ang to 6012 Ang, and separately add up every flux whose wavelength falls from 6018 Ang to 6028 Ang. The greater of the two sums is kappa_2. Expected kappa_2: 69.4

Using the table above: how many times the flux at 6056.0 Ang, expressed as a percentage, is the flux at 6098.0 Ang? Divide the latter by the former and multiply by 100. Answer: 98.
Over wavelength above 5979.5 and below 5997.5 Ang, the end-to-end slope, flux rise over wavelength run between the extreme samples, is -0.01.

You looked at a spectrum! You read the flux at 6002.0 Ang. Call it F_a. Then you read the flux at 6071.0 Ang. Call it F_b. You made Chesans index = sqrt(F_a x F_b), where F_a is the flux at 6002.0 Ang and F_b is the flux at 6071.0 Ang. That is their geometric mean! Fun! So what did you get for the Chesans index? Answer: 23.3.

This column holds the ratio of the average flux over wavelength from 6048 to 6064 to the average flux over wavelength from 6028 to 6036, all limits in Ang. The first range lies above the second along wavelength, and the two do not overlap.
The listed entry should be 1.02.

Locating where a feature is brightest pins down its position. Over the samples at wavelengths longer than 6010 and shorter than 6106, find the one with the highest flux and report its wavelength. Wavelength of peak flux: 6074.0 Ang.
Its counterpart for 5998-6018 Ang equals 6017.0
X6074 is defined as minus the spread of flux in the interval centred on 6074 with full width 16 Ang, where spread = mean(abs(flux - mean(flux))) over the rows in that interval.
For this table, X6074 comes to -0.23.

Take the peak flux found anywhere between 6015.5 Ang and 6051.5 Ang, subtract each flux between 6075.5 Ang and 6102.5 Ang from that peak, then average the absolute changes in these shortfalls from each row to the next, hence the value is 0.26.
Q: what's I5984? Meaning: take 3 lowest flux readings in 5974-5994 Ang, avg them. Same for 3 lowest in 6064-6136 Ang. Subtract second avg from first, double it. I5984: 2.2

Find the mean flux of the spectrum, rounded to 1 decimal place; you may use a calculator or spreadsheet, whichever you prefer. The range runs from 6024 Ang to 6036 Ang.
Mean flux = 23.1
